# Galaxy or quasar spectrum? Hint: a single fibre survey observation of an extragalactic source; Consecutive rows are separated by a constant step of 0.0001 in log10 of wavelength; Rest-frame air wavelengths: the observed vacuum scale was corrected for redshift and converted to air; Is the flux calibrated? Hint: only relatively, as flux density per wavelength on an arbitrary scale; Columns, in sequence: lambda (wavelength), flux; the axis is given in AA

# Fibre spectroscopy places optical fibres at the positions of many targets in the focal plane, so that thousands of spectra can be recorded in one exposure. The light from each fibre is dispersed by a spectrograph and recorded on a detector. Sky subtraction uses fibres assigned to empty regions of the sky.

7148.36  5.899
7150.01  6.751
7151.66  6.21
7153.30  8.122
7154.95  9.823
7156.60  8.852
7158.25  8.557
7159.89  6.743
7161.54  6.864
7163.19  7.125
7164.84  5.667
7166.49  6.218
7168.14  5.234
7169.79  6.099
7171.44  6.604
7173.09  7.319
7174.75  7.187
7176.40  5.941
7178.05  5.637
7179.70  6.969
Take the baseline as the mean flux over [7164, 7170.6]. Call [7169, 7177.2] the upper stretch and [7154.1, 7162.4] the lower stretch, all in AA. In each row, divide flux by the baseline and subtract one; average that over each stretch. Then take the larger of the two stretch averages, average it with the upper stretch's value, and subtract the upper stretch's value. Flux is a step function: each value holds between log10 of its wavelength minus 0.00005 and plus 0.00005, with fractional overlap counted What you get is 0.13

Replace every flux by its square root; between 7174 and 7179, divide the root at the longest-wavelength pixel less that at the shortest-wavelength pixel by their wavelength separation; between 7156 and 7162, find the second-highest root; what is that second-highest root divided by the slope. -31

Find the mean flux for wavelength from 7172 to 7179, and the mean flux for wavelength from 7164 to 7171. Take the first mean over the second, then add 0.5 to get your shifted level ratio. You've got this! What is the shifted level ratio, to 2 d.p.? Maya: 1.62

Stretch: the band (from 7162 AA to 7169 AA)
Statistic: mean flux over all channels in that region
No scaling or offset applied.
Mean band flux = 6.1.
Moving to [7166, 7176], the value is 6.4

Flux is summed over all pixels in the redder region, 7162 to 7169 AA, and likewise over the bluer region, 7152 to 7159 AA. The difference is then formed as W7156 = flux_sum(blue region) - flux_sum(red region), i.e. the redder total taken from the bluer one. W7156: 11.1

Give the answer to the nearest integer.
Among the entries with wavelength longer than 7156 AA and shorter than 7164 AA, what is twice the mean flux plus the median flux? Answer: 22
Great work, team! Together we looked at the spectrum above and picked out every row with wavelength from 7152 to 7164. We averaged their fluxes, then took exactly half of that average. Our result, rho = 4.0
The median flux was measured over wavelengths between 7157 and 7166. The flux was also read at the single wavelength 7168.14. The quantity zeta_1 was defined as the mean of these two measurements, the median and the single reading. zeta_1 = 6.0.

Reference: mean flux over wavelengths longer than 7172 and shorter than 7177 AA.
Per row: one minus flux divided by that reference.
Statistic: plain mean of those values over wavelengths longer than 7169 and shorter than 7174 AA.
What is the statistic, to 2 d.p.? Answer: 0.02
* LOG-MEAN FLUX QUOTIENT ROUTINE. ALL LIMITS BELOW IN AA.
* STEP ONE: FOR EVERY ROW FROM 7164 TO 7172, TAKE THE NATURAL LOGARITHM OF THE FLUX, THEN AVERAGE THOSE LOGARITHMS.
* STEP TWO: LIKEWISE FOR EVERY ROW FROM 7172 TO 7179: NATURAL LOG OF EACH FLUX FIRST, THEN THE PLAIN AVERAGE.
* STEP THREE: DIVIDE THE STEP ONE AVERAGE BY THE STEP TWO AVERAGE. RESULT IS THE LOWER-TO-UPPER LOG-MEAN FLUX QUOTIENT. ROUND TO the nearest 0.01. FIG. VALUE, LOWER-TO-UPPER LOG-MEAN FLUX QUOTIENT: 0.95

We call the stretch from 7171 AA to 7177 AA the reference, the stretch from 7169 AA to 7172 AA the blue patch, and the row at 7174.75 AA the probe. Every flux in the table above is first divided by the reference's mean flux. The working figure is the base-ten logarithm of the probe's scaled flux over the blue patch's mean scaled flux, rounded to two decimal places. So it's 0.05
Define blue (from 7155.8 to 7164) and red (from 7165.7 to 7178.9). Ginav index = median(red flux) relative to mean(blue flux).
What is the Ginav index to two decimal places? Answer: 0.81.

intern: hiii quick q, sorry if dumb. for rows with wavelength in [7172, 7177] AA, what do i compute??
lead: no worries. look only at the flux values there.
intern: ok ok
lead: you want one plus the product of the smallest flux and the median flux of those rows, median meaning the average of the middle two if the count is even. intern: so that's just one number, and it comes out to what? 44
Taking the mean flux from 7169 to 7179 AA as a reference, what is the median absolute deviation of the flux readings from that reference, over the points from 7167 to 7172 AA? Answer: 0.4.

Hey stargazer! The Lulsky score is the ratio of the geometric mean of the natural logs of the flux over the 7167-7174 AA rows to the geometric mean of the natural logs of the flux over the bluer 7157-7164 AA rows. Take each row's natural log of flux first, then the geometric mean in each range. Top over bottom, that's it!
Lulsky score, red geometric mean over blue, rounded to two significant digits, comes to 0.92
